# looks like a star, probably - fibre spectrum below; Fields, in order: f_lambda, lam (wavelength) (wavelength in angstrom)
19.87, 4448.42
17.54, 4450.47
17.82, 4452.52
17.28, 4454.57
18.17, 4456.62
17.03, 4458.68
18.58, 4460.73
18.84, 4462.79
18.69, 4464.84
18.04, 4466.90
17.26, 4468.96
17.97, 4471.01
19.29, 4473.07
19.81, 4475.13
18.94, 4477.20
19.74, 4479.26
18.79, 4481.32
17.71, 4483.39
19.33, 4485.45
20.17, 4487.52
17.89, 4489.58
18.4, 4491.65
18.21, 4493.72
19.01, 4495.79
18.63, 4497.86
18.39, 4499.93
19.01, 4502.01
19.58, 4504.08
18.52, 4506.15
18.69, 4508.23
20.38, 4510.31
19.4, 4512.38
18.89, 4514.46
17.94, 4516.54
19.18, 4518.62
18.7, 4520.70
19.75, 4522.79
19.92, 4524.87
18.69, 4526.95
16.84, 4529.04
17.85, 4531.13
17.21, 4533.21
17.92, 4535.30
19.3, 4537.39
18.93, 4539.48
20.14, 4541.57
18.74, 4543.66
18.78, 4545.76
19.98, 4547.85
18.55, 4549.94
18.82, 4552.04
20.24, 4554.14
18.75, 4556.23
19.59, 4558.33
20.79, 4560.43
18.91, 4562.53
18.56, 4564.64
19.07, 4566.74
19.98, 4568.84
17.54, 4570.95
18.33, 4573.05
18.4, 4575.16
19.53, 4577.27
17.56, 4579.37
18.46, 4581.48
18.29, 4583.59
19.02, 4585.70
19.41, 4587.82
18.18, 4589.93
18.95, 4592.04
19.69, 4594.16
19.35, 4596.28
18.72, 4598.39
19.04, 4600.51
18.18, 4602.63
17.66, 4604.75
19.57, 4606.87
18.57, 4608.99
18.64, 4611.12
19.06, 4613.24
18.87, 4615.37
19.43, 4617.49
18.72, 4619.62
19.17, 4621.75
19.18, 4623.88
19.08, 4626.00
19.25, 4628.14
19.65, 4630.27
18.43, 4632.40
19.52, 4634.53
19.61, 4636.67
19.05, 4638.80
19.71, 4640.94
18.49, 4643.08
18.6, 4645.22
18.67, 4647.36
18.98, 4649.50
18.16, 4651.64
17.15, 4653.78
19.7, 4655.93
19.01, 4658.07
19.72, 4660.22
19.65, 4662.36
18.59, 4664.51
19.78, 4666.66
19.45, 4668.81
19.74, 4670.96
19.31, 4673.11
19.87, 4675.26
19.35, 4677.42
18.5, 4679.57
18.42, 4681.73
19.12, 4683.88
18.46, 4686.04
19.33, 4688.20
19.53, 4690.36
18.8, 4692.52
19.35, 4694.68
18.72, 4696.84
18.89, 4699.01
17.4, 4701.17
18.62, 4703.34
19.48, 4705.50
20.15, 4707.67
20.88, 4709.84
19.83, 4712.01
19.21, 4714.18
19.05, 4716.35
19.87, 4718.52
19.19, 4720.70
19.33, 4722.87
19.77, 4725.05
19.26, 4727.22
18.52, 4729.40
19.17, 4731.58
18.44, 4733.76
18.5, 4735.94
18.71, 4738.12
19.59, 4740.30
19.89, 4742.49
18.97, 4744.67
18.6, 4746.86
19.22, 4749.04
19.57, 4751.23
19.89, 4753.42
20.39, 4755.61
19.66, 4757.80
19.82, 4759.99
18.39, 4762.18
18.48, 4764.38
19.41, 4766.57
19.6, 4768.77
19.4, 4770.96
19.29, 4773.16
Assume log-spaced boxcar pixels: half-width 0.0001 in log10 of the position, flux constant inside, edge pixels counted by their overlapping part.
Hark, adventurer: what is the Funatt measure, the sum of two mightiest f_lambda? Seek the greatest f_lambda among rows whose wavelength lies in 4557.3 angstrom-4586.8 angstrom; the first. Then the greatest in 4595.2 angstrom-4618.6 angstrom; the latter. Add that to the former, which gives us 40.4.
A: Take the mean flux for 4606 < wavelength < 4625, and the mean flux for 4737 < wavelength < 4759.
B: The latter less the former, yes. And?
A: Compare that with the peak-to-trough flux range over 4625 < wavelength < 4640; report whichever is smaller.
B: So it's 0.43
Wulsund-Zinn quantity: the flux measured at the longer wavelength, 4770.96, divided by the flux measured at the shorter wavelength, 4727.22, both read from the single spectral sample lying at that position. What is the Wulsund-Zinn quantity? 1.01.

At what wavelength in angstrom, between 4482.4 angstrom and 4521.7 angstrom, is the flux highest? 4510.31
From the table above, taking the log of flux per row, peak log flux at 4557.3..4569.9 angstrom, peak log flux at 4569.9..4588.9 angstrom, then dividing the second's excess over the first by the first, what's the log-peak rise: -0.021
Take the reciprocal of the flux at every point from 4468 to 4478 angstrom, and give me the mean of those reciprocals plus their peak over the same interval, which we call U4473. 0.112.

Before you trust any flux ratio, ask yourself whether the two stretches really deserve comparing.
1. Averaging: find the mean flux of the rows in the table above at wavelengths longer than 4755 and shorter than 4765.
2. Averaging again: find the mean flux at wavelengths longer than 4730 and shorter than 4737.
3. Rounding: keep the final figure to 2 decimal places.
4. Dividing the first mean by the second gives 1.03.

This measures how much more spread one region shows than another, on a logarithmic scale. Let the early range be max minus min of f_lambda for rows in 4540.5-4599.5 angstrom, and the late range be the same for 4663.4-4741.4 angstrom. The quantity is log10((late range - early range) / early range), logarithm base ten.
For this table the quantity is -1.2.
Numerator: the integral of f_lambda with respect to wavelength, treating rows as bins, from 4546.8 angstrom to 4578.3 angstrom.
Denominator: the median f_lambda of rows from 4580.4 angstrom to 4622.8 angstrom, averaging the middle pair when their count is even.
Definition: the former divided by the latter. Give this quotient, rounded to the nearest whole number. 32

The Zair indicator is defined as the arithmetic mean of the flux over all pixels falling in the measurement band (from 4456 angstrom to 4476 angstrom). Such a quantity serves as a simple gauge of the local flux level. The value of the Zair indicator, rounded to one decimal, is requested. 18.4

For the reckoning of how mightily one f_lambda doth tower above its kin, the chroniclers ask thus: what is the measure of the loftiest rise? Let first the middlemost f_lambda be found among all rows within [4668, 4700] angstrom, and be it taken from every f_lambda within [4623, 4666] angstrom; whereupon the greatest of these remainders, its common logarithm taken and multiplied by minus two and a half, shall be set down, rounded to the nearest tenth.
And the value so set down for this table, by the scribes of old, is 1.0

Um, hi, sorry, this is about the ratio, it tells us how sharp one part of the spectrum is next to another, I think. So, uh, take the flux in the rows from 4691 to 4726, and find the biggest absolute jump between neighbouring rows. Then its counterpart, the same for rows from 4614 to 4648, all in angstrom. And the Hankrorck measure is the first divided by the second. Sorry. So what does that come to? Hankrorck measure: 1.2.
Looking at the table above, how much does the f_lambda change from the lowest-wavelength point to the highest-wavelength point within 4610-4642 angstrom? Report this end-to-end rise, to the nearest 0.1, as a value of 1.1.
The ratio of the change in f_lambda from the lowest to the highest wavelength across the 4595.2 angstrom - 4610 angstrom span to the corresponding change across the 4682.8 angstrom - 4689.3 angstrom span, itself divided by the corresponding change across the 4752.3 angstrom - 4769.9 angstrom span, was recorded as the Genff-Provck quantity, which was 12.8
